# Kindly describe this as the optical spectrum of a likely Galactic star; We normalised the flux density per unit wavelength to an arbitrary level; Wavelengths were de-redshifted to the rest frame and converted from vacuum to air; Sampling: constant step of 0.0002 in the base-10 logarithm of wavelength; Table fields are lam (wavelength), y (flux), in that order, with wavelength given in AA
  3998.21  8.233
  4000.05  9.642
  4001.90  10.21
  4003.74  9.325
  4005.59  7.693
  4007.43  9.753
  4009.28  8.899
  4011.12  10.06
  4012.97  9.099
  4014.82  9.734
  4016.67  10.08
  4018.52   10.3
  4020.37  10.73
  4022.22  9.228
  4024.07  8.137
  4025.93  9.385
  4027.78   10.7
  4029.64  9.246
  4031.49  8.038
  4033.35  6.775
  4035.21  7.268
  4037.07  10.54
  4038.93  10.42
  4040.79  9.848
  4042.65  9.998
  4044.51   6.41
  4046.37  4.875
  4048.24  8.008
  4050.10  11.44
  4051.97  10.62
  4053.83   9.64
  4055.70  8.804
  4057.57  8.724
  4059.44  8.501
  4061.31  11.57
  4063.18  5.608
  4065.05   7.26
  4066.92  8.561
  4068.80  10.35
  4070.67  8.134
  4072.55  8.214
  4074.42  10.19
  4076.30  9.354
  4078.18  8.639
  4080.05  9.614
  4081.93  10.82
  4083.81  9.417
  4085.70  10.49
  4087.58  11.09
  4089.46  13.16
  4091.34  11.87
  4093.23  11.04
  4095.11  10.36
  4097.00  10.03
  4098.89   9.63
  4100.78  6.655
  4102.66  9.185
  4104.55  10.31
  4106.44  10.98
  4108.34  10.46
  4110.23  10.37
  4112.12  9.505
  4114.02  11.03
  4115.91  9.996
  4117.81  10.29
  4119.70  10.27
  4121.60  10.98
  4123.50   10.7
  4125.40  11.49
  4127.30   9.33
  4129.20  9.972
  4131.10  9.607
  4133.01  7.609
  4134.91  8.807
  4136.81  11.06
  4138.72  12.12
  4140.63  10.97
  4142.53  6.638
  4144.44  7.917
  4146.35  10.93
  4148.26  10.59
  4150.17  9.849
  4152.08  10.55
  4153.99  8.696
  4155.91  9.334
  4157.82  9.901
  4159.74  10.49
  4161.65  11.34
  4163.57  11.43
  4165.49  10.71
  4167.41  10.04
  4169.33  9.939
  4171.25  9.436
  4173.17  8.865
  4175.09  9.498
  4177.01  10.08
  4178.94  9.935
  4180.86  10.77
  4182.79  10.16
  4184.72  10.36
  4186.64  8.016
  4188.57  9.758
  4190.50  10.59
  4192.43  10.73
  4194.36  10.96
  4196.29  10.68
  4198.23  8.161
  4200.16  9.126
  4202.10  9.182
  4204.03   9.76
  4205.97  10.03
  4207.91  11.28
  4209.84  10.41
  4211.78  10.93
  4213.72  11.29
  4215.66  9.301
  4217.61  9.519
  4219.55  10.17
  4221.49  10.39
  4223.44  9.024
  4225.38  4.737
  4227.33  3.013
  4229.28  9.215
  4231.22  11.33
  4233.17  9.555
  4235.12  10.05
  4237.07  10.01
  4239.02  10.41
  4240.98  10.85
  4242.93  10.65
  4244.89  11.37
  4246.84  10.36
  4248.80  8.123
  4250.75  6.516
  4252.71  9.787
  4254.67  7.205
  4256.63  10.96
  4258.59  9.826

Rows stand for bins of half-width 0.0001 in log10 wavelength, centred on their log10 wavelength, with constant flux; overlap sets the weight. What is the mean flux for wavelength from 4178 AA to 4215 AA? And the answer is 10.1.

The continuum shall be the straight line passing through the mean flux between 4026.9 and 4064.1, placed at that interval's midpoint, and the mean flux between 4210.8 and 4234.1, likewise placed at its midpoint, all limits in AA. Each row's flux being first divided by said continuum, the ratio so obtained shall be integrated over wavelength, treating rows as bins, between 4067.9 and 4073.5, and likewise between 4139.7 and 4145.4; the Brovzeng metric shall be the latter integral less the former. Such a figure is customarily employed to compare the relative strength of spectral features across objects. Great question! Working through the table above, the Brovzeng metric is -0.20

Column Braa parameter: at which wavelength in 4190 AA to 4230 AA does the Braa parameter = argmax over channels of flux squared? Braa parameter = 4213.72 AA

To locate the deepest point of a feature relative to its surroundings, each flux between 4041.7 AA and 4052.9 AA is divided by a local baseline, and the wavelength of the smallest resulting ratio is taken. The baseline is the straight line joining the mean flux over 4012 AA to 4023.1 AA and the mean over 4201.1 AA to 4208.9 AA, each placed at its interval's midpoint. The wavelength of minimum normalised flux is 4046.37 AA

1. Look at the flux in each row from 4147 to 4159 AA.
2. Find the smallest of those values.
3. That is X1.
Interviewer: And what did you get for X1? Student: 8.696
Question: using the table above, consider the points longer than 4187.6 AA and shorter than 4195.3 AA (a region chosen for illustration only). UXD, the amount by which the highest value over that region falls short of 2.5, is -8.5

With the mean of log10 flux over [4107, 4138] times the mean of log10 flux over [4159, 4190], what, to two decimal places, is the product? 1.00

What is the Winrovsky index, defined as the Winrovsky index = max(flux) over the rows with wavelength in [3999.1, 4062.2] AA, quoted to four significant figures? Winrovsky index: 11.57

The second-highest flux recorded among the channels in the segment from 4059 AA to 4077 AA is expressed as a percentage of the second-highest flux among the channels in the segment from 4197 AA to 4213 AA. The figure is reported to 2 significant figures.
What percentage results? 95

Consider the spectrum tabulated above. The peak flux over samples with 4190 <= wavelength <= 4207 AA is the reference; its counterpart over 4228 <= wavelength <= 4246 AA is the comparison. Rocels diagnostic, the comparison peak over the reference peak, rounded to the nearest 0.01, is 1.04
